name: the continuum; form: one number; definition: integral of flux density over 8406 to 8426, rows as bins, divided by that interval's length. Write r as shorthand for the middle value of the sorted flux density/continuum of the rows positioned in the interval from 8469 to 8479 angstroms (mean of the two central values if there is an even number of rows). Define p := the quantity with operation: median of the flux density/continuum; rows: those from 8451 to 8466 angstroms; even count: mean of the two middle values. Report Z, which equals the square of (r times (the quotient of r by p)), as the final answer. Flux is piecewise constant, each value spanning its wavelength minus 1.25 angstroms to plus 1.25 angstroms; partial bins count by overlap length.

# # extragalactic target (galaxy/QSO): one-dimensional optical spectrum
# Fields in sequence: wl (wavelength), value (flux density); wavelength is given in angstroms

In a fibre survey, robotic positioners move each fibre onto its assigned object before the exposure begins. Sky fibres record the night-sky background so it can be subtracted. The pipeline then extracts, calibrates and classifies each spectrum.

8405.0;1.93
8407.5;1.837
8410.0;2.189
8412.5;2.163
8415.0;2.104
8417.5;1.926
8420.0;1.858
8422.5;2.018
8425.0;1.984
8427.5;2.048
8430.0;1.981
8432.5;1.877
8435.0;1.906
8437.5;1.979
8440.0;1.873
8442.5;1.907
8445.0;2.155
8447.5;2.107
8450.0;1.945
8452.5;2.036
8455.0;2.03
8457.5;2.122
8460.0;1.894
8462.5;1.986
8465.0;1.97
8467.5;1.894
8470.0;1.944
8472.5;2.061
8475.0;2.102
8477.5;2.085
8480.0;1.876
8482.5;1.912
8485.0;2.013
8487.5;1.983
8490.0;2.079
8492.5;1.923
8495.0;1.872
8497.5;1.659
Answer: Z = 1.13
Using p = 1.00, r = 1.03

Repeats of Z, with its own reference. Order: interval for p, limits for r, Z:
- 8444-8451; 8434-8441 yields 0.74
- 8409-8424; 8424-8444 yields 0.83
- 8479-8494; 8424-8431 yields 1.01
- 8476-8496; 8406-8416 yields 1.35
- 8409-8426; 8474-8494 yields 0.97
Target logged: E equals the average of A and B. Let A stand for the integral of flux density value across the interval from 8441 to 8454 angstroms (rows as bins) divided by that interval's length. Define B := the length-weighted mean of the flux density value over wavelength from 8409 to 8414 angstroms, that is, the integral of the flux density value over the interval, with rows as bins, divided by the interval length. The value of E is 2.10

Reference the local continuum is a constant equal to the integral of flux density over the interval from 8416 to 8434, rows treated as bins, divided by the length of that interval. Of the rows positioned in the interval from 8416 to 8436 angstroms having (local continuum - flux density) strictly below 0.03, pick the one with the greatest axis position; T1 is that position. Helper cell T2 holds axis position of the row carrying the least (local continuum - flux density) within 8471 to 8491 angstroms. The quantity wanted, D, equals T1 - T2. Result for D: -45.0 angstroms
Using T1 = 8430.0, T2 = 8475.0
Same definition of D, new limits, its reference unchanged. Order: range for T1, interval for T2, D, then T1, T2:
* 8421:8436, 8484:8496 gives -60.0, 8430.0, 8490.0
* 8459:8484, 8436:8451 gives 32.5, 8477.5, 8445.0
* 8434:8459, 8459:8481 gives -17.5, 8457.5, 8475.0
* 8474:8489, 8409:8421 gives 77.5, 8487.5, 8410.0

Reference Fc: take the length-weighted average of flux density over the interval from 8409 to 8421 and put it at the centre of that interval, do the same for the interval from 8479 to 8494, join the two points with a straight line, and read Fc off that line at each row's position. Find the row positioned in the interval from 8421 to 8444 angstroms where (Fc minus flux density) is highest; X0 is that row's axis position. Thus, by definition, 8432.5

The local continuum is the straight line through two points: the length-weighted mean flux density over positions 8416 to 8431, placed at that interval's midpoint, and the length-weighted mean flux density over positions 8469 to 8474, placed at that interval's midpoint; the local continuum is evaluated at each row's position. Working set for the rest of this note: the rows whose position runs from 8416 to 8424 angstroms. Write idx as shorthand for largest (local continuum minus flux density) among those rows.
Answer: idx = 0.110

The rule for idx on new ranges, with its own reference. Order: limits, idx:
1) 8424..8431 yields -0.004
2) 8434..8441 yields 0.112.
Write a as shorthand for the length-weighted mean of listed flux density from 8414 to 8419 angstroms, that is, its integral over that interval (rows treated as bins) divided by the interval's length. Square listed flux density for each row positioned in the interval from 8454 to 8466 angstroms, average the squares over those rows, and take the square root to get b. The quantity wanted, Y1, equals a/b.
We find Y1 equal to 1.00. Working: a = 2.00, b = 2.00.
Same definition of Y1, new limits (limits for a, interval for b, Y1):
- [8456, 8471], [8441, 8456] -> 0.97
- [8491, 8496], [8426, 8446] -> 0.97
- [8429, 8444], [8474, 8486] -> 0.96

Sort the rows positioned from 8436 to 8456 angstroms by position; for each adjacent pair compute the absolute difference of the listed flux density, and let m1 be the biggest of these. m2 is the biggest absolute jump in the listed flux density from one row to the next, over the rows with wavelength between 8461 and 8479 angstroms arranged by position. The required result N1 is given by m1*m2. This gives 0.029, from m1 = 0.25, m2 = 0.12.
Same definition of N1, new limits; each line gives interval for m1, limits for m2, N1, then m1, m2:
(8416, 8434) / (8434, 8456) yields 0.040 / 0.16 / 0.25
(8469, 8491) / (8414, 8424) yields 0.037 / 0.21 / 0.18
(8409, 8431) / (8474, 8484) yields 0.037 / 0.18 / 0.21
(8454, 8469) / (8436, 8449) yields 0.057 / 0.23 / 0.25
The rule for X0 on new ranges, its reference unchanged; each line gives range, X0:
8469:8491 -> 8480.0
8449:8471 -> 8460.0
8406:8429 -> 8407.5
